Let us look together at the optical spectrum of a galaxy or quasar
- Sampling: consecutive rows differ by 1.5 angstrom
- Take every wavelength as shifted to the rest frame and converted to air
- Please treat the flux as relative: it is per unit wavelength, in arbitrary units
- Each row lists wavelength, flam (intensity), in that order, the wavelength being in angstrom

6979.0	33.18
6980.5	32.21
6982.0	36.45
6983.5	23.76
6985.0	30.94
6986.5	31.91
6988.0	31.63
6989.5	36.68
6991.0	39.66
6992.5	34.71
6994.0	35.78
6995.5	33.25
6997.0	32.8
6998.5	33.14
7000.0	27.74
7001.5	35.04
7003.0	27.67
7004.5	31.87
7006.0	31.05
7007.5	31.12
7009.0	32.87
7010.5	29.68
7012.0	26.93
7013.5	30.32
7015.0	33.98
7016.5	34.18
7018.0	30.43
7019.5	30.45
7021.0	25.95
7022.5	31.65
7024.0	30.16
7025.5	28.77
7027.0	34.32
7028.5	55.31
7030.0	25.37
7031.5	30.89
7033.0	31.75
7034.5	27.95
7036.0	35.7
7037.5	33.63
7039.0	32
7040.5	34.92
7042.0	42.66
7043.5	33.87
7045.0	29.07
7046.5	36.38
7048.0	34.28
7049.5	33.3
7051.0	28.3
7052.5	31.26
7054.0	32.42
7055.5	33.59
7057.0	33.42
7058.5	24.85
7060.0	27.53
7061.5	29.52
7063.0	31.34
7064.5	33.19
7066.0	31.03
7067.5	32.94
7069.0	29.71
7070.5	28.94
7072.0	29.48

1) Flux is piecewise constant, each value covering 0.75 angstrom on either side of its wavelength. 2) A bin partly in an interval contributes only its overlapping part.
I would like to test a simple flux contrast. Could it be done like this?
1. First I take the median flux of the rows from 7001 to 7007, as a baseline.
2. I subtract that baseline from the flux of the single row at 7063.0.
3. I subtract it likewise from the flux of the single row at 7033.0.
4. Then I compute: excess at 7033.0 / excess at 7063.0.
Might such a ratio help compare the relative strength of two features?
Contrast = -2.4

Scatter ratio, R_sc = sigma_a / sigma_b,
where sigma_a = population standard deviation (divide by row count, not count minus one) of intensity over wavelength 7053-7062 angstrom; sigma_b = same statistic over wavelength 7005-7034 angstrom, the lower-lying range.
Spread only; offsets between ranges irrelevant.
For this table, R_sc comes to 0.54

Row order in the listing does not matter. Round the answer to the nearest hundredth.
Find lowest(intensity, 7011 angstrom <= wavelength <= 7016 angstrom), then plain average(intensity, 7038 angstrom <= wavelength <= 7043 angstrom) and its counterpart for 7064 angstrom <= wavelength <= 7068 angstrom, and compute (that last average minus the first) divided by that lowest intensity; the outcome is -0.15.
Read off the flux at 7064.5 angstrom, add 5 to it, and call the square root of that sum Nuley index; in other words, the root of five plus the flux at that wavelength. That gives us 6.18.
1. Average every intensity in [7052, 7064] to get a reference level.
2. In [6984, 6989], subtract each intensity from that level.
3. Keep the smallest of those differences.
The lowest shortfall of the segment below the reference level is -1.4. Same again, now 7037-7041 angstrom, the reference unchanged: -4.4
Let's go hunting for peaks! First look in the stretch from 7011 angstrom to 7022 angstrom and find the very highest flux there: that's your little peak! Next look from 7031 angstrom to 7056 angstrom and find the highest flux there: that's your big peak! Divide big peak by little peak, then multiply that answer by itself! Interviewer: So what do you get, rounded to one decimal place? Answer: 1.6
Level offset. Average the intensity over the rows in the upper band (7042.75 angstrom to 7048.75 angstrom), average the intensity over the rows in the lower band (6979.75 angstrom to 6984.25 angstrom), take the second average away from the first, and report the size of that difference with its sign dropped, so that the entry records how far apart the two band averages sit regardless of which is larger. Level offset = 2.6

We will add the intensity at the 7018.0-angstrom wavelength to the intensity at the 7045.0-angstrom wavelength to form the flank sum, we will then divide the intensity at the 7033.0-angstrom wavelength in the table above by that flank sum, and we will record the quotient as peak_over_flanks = 0.53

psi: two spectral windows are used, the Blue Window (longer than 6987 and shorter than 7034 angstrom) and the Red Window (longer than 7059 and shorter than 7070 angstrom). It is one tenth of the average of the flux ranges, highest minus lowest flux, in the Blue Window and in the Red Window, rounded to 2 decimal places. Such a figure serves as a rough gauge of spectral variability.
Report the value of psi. 1.78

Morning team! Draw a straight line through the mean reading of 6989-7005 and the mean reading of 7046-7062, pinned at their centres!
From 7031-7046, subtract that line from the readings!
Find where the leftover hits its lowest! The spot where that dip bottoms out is 7034.5 angstrom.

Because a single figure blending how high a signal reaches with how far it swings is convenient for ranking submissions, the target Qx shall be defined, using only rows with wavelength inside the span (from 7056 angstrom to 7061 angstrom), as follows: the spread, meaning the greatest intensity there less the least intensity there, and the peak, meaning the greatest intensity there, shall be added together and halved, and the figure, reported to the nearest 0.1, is 21.0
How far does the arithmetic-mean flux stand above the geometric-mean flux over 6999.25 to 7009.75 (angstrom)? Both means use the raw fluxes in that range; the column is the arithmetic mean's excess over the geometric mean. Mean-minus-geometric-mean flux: 0.10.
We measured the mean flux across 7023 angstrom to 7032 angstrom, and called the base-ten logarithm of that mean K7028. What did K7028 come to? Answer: 1.53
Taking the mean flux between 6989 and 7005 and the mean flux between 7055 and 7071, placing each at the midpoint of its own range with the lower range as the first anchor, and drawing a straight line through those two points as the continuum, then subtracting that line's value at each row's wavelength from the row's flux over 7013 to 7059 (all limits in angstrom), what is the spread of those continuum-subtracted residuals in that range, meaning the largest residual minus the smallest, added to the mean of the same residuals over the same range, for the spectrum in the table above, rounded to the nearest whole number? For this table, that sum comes 31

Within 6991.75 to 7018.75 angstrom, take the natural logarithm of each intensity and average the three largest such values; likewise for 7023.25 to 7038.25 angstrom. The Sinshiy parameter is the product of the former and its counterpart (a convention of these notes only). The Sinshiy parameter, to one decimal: 13.2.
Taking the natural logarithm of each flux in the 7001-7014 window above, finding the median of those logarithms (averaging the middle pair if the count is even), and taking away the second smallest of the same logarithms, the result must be 0.115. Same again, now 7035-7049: 0.069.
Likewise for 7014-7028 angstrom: 0.057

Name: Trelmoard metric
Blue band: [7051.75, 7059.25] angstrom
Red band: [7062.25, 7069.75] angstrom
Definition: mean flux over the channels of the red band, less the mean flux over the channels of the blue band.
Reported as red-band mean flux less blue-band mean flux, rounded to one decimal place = 0.5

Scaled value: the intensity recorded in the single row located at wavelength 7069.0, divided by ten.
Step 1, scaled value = 2.97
